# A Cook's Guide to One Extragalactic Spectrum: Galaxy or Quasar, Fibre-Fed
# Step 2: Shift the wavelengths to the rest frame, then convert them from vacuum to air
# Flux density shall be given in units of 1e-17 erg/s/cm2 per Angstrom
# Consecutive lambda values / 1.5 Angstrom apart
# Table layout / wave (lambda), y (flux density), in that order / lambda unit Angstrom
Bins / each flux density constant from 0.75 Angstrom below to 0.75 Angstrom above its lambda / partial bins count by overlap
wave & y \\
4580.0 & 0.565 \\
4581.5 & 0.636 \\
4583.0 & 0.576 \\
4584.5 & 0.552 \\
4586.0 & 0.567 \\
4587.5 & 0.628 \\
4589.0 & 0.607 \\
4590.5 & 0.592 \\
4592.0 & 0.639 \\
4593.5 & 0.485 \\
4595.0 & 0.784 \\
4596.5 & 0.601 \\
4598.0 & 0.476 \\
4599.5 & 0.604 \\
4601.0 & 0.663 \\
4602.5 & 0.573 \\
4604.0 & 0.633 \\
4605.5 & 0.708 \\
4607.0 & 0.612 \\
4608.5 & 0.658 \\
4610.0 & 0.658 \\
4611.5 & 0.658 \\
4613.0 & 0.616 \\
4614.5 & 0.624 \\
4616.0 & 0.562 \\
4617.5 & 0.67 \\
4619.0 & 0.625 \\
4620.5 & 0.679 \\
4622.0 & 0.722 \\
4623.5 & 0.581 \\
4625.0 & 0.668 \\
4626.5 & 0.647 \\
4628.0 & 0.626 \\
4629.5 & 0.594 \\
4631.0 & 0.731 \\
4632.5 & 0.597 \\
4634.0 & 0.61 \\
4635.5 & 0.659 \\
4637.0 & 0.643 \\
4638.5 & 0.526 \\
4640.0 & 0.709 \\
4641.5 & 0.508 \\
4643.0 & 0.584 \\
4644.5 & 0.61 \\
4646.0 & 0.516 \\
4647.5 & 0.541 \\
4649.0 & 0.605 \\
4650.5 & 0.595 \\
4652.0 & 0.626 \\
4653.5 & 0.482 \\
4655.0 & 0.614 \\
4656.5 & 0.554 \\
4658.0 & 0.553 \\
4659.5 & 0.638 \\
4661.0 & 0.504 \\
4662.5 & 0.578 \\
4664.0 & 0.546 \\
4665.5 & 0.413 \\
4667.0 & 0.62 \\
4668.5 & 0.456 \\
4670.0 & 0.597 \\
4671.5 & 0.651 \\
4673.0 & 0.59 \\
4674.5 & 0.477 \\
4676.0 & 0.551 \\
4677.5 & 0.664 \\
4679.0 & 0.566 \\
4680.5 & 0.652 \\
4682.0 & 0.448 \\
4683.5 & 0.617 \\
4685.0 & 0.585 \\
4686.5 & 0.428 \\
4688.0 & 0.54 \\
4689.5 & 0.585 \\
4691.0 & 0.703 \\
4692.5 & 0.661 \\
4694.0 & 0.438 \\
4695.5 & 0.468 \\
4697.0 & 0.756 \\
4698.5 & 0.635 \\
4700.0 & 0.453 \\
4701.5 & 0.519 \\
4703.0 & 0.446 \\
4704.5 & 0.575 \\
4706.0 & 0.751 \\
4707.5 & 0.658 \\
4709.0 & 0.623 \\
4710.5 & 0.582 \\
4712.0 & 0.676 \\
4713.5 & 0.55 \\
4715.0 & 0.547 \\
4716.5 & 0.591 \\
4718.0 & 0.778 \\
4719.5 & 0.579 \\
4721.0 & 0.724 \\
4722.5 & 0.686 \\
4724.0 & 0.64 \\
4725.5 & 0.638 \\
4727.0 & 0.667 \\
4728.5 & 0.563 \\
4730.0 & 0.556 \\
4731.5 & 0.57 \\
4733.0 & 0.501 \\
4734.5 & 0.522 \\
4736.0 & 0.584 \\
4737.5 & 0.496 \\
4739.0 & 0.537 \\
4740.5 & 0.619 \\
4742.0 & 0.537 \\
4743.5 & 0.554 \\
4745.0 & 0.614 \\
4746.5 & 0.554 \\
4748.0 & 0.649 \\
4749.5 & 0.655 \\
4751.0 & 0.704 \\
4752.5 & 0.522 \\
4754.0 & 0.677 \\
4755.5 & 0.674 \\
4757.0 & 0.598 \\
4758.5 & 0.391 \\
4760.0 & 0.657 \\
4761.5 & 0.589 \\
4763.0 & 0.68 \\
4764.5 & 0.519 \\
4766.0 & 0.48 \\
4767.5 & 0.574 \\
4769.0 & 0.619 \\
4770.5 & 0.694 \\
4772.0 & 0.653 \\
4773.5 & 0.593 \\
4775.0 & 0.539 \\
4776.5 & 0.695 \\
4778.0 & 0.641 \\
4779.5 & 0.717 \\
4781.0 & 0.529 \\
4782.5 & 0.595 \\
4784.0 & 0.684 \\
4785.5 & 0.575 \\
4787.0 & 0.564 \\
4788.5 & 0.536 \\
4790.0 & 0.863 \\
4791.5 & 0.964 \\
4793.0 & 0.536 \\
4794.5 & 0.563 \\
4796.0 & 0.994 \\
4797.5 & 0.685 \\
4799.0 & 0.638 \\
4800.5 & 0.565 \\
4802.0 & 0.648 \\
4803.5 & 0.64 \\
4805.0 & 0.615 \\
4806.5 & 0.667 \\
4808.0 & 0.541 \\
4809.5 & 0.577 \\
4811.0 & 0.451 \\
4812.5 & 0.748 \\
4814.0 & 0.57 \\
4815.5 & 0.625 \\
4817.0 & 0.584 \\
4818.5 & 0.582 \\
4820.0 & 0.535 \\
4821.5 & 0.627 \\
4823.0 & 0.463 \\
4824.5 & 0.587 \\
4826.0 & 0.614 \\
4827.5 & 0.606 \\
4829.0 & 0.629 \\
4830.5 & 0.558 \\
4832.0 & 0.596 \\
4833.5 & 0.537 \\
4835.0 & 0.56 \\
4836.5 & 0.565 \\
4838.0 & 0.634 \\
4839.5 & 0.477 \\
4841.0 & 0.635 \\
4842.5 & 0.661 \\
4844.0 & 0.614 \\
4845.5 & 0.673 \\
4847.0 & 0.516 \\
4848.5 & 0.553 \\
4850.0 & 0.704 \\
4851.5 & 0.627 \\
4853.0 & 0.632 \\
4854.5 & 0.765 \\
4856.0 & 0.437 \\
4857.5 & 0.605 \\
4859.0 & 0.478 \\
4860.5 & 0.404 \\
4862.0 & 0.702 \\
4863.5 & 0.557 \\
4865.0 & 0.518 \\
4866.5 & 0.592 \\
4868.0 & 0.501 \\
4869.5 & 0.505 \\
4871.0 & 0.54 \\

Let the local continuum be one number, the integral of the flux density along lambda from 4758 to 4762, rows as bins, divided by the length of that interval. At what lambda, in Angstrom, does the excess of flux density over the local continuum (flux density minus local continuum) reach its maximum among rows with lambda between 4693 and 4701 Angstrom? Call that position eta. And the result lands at 4697.0 Angstrom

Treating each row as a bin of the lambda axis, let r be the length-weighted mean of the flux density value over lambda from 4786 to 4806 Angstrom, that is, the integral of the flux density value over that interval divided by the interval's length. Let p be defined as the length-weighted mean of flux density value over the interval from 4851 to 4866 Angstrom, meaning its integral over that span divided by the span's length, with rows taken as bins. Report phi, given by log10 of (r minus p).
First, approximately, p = 0.572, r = 0.676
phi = -1.0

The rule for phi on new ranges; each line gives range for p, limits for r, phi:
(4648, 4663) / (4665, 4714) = -3.4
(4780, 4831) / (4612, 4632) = -1.7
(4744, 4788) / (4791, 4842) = -2.5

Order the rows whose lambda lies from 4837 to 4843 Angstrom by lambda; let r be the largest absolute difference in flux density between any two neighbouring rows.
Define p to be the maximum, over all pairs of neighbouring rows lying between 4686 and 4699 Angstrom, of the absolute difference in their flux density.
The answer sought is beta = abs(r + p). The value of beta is 0.45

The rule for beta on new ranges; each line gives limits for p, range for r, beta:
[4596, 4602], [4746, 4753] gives 0.31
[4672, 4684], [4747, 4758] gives 0.39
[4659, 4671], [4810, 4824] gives 0.50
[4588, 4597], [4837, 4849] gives 0.46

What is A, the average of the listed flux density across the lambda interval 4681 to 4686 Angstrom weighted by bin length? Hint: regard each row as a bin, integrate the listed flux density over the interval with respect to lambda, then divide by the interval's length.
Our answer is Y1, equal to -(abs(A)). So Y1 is -0.549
